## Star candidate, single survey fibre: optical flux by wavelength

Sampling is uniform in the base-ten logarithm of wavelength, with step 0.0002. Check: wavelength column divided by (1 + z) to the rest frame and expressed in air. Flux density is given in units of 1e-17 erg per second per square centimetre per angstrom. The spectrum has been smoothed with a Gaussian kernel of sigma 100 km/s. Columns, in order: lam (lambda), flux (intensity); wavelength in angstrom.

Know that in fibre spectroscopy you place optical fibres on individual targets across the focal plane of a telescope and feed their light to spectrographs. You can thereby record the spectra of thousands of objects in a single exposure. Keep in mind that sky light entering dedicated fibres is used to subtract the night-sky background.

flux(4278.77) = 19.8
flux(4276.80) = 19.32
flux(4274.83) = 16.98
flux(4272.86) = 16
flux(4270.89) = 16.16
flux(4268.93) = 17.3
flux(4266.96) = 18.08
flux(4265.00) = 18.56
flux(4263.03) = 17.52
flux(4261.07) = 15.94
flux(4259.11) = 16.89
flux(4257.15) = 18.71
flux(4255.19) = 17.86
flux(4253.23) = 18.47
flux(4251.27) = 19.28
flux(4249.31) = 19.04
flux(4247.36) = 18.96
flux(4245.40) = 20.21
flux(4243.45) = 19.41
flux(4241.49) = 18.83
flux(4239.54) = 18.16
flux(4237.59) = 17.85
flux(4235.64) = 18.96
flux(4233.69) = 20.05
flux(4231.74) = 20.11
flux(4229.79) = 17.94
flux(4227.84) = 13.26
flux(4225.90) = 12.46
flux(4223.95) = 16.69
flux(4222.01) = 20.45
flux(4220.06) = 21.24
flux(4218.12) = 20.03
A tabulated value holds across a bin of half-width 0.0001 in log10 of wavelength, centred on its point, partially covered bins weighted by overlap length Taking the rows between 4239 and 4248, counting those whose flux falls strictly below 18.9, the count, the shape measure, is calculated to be 2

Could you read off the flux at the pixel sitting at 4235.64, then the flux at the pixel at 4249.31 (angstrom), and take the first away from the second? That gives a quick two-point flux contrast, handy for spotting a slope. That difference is 0.1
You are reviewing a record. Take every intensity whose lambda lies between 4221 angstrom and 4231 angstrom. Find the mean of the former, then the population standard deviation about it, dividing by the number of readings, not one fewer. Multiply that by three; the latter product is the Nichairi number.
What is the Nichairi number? 8.9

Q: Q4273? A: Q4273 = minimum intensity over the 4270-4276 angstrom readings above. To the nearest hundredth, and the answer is 16.00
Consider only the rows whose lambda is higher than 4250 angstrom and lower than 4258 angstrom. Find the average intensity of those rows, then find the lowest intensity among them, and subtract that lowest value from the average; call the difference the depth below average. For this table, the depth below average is 0.7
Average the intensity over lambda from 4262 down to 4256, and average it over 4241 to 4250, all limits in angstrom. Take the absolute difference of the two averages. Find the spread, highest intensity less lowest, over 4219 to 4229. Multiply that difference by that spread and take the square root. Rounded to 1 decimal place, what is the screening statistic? 4.3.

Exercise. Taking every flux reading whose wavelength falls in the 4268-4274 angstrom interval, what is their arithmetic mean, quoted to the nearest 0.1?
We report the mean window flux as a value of 16.5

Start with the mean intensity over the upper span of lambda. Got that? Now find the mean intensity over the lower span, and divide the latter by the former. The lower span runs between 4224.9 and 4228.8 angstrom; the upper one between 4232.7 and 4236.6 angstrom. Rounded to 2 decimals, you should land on 0.66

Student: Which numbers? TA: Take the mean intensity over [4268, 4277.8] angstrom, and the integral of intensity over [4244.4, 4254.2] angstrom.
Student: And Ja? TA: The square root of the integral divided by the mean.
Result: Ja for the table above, 3.31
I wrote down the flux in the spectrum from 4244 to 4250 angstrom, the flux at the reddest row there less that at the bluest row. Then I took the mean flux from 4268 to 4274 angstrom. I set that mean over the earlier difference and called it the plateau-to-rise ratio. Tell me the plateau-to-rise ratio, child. -14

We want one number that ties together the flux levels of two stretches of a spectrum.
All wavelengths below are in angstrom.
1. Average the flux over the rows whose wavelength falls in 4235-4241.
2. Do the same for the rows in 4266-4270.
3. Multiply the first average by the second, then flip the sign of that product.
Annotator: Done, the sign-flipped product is -324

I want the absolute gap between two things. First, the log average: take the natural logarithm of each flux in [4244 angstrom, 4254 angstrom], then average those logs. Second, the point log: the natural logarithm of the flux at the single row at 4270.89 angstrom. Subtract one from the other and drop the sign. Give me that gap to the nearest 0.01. 0.17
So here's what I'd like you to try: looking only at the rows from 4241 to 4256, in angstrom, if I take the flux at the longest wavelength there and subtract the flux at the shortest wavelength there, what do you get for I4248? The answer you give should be -1.0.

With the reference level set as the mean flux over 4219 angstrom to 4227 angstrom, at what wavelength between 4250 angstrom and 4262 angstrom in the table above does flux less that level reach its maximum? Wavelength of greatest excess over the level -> 4251.27 angstrom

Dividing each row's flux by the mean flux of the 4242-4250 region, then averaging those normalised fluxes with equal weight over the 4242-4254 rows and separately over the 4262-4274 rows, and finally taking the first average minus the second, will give 0.10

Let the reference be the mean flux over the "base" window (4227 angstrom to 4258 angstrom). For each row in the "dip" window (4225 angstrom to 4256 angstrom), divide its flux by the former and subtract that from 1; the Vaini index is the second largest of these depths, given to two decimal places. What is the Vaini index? 0.29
